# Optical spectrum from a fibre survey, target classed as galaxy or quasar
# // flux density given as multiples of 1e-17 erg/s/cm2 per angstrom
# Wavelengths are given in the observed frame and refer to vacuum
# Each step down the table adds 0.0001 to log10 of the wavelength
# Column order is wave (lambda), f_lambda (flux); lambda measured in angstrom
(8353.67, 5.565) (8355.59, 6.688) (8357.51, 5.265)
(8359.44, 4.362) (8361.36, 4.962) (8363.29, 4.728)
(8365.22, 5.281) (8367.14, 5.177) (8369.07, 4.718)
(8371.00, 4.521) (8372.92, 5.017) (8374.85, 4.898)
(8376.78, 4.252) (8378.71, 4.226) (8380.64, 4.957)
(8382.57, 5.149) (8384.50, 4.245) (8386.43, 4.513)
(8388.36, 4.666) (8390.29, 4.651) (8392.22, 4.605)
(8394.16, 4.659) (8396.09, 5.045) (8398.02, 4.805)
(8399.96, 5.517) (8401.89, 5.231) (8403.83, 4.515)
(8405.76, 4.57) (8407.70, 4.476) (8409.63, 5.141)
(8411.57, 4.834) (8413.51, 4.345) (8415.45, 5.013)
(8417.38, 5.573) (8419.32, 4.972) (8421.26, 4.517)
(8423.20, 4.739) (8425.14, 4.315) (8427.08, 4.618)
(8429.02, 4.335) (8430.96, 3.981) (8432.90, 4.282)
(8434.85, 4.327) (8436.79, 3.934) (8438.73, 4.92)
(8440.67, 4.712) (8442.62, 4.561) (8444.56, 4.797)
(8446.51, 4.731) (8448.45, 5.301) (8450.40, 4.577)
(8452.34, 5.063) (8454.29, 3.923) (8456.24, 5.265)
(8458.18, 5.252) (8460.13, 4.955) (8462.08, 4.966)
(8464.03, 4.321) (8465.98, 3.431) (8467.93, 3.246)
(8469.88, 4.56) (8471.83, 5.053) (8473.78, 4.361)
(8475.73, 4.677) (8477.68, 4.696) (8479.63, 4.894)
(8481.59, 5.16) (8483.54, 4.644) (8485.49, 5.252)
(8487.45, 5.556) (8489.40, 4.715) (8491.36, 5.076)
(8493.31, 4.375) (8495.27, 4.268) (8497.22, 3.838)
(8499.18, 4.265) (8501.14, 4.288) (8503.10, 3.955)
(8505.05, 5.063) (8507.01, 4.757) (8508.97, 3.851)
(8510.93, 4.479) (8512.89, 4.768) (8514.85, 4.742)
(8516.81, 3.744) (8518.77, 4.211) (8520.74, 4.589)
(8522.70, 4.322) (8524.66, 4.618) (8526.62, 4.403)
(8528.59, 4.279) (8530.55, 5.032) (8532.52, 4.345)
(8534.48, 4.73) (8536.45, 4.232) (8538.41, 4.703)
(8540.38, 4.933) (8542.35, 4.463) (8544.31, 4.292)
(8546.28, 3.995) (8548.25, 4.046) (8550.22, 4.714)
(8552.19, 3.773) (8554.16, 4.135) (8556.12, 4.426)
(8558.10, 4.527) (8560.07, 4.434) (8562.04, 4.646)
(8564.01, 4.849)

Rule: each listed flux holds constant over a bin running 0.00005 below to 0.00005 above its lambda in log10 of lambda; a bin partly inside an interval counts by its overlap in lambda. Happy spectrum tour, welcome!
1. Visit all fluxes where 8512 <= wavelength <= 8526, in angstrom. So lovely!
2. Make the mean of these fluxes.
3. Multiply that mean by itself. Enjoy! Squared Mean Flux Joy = 19.6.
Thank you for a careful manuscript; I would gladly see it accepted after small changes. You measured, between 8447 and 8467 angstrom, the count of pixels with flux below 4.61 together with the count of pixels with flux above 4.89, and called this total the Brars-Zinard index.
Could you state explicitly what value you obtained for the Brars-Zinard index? 10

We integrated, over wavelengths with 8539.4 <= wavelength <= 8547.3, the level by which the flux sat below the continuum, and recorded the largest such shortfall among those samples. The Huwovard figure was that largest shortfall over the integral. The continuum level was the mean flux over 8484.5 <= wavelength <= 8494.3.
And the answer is 0.22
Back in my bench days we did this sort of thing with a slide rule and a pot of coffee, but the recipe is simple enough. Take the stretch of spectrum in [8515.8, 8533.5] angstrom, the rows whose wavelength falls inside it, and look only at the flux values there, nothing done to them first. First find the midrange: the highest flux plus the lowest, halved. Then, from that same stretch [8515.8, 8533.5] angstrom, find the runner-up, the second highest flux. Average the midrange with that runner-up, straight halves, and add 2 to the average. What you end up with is 6.50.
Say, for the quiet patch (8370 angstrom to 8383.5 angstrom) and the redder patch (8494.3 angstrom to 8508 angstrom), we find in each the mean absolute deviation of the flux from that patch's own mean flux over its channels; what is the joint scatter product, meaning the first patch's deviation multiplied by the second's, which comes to 0.11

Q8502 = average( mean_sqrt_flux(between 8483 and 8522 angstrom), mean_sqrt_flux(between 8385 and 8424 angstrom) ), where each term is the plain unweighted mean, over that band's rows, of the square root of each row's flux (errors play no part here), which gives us 2.16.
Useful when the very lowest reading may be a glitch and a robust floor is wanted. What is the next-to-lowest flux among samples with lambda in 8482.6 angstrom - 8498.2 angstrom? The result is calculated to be 4.268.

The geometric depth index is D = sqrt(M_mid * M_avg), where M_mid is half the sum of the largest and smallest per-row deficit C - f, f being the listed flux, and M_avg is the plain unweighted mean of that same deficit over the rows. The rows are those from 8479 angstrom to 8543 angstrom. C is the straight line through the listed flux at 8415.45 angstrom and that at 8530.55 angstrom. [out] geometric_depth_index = 0.42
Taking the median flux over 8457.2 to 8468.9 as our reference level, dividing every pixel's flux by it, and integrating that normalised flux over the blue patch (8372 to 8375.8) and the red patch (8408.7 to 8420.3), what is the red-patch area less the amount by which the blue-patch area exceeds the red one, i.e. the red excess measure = 21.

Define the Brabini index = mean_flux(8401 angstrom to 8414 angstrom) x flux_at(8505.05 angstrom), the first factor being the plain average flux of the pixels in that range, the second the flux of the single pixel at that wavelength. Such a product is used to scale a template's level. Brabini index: 24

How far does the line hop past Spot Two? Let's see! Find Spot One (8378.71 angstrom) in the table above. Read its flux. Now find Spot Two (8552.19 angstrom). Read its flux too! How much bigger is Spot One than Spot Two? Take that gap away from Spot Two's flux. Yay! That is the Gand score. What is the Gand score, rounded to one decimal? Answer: 3.3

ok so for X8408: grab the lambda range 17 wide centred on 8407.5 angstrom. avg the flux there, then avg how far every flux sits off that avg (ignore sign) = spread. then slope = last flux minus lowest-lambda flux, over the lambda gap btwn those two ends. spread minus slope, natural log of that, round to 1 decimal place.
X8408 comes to -1.0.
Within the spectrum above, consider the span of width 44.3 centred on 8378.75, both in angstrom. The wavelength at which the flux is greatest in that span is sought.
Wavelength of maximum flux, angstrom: 8399.96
